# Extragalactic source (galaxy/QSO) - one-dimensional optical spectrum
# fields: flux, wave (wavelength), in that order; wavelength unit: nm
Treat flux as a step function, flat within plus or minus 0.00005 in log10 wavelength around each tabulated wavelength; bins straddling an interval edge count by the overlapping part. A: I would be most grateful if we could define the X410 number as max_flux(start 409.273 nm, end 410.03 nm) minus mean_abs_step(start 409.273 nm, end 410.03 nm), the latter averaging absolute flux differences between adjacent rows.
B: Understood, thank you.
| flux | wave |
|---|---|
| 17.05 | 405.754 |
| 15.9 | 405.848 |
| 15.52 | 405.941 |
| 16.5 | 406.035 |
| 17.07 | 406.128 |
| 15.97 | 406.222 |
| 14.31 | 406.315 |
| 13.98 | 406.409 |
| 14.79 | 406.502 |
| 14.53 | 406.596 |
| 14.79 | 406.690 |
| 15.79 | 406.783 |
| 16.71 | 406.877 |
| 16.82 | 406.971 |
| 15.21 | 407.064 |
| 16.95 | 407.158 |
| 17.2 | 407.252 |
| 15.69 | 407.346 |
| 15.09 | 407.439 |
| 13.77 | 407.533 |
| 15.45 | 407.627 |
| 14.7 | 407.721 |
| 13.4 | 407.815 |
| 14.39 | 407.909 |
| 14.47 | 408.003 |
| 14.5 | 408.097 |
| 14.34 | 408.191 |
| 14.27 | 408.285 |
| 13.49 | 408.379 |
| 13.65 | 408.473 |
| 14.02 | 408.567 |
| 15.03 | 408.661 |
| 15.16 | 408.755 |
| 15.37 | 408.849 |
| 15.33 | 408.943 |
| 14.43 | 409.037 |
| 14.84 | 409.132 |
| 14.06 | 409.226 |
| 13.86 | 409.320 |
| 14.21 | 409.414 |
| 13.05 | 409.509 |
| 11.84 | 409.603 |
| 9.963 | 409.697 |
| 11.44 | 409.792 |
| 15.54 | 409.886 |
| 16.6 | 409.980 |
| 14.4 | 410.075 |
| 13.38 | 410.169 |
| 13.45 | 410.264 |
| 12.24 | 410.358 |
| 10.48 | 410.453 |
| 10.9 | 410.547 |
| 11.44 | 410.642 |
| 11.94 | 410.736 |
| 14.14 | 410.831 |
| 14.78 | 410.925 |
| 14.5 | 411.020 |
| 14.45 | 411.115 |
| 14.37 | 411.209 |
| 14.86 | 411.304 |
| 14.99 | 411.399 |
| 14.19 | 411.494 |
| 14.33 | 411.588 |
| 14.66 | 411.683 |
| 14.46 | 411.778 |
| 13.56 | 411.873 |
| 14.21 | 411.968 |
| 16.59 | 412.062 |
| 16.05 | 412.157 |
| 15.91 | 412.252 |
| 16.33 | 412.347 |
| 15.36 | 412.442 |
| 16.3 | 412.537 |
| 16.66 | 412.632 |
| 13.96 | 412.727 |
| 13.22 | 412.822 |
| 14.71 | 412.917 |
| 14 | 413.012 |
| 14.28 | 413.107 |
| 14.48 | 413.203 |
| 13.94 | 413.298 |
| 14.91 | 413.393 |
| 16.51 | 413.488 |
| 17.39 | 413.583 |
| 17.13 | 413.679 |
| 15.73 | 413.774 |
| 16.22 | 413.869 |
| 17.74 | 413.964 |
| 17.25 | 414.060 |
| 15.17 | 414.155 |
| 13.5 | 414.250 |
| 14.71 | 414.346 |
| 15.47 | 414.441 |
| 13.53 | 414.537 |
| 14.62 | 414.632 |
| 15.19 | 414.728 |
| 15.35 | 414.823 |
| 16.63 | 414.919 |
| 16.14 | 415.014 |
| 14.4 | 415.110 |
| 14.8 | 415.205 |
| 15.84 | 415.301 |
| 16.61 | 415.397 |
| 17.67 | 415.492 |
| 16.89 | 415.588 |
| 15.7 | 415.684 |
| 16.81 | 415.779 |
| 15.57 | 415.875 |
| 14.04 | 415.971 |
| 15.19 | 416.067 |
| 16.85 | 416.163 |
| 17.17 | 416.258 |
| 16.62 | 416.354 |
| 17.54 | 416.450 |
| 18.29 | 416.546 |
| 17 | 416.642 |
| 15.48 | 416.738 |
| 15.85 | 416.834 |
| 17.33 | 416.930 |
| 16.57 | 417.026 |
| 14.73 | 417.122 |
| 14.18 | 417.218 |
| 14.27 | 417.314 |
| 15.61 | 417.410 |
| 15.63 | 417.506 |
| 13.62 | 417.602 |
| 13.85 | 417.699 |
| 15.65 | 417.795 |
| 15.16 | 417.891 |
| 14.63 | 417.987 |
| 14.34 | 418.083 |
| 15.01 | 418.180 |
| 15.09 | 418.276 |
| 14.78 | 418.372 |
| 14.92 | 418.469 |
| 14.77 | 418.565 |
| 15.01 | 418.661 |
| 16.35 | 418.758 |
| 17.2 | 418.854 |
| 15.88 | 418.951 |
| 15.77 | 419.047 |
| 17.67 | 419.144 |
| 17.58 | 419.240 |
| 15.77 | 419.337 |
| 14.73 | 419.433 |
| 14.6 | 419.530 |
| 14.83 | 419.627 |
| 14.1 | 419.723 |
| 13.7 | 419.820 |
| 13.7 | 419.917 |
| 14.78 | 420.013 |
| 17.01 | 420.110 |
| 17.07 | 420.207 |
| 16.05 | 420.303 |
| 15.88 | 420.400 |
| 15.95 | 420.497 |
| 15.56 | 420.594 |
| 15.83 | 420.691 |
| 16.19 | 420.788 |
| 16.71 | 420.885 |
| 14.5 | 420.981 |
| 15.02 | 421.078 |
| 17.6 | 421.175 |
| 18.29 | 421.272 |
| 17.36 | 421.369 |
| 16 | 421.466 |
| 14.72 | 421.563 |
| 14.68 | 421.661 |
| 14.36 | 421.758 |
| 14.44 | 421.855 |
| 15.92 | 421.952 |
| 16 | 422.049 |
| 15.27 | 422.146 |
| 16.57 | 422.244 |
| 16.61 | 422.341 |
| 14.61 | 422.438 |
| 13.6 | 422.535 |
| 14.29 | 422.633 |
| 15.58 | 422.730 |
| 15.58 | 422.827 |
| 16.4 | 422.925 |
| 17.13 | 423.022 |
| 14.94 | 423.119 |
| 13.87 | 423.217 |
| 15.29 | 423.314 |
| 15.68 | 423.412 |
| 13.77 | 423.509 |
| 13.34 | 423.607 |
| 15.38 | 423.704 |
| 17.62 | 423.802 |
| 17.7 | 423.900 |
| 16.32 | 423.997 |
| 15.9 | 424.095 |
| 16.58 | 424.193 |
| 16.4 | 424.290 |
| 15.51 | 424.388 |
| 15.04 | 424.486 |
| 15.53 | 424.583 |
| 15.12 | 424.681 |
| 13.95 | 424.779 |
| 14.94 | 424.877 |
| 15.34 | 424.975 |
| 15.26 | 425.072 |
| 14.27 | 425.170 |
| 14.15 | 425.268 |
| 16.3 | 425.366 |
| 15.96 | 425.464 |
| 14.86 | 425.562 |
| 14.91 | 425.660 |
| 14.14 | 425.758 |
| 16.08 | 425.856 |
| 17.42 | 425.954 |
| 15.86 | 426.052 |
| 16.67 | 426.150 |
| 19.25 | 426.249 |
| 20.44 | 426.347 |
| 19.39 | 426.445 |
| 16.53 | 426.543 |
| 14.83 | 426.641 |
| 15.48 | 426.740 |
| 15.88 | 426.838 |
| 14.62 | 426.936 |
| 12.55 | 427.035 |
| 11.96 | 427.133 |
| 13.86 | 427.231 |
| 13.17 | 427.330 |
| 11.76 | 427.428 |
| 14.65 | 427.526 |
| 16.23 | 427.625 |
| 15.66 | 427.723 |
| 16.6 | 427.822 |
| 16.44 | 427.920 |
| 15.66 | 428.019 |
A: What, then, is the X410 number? 15.0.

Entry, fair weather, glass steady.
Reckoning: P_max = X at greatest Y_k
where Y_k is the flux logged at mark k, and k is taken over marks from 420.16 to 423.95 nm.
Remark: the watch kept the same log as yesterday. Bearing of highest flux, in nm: 421.272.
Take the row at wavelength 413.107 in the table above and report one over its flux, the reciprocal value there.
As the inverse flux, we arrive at 0.0700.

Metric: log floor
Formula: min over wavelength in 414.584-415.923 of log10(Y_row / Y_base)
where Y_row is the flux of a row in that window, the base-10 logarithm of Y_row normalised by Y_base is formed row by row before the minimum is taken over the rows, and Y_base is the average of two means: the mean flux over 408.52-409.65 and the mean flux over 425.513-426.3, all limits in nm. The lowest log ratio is -0.024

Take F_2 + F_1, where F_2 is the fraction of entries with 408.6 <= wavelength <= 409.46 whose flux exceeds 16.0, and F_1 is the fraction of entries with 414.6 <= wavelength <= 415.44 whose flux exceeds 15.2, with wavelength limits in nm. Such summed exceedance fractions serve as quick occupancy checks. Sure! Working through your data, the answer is 0.6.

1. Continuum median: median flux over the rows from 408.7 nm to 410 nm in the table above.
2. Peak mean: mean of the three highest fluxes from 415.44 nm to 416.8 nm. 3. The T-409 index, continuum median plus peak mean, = 32.2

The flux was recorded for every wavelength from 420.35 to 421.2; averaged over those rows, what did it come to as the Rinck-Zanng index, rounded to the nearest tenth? 15.9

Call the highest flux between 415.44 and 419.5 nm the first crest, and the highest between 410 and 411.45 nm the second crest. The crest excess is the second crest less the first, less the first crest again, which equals -21.6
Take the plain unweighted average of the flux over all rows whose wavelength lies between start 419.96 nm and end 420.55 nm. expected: 16.1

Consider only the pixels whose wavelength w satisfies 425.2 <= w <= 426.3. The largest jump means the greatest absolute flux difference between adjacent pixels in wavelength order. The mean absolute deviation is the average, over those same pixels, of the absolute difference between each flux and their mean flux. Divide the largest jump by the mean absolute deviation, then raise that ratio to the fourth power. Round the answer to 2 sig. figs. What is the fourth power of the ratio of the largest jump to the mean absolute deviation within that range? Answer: 33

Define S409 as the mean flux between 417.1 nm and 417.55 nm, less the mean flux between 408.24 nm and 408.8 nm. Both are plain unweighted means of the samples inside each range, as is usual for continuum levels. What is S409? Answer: 0.6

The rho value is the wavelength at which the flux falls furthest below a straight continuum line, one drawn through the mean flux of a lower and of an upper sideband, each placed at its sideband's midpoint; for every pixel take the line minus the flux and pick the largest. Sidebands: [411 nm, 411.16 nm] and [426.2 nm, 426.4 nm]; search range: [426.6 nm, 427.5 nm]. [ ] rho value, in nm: 427.428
